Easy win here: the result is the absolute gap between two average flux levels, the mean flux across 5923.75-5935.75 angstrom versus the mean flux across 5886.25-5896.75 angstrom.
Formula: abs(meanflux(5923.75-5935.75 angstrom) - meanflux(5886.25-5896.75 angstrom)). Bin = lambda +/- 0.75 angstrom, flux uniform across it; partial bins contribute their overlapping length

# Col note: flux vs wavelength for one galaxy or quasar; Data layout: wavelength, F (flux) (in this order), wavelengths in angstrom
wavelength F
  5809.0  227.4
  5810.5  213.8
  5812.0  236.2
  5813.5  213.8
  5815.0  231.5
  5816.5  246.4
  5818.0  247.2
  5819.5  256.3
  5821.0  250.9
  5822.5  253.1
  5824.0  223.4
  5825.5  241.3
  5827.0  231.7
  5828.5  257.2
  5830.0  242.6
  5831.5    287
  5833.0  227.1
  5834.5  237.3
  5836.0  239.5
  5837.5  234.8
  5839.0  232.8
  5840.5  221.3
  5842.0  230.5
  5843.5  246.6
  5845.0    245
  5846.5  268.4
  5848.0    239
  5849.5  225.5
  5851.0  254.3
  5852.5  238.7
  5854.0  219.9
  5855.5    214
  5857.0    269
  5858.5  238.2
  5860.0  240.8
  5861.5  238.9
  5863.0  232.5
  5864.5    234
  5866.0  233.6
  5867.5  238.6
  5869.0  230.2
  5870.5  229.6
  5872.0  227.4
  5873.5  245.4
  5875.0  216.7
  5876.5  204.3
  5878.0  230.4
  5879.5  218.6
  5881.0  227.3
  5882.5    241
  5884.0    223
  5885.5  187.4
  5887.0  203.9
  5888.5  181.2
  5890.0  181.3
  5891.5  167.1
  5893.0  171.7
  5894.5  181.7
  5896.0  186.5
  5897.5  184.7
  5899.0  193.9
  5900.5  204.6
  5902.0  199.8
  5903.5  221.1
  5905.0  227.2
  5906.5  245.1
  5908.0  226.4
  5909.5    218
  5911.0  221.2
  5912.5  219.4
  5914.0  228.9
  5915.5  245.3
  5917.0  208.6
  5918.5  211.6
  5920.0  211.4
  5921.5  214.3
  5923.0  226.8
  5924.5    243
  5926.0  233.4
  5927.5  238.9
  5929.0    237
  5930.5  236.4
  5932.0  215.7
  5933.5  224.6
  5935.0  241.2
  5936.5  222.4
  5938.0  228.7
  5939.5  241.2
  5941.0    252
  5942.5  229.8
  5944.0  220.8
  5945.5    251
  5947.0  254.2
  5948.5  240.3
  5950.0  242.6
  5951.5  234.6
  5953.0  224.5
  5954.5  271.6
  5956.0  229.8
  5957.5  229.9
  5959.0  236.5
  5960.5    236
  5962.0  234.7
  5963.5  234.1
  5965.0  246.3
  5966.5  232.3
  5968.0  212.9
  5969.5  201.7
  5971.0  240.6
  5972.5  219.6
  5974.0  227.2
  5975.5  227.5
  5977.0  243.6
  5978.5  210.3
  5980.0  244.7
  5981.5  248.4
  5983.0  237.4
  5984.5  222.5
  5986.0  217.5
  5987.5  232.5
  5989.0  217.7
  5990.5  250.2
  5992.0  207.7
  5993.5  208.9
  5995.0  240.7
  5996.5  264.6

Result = 52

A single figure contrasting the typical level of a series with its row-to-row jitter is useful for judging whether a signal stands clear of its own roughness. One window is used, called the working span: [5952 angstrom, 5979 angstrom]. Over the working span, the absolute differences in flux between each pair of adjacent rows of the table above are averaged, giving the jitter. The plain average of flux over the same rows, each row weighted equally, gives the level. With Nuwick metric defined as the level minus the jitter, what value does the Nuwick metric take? 215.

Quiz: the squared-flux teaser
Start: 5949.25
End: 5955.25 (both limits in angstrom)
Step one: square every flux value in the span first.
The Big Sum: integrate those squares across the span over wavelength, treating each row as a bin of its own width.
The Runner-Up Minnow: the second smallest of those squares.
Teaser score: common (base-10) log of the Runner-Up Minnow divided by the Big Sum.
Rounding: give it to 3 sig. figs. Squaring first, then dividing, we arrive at -0.812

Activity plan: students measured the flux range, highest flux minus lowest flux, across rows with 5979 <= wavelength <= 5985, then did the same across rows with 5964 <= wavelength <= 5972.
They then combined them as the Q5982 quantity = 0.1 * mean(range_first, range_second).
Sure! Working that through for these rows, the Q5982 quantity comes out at 3.5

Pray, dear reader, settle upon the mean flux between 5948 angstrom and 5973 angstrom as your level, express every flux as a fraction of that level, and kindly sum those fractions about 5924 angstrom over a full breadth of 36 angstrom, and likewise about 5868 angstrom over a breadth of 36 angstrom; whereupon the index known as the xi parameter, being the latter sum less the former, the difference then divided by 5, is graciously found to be 0.0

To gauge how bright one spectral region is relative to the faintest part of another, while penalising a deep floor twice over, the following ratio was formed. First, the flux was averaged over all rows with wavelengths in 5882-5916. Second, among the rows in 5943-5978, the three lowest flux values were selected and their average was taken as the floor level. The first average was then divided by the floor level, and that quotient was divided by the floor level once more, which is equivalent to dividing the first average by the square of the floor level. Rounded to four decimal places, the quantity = 0.0046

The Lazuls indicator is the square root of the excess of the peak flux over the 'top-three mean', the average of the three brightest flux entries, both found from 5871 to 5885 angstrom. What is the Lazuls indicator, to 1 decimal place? 2.5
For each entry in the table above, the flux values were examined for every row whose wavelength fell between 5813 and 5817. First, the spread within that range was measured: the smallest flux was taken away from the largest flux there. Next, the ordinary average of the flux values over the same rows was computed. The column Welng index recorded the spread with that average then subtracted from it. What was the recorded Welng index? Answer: -198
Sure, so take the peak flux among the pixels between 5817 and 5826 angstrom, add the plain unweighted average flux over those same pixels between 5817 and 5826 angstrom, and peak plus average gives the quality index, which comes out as 502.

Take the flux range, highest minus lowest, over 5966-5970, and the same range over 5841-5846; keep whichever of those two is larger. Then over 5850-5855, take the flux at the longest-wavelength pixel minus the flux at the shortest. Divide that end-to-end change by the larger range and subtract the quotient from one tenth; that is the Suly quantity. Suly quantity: 1.2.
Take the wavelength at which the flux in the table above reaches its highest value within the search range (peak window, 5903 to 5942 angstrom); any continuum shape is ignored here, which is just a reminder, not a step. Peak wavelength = 5941.0 angstrom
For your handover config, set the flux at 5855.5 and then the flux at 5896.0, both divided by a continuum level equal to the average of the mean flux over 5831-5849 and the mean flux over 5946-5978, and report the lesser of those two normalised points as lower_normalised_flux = 0.78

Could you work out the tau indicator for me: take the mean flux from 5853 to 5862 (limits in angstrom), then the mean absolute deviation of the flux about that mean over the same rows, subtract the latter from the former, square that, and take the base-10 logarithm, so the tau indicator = 4.70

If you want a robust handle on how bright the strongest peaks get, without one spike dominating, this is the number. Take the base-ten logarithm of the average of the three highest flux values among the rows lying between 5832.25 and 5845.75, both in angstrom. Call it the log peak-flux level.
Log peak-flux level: 2.39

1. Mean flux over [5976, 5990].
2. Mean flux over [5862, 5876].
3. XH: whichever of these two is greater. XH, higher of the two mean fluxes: 232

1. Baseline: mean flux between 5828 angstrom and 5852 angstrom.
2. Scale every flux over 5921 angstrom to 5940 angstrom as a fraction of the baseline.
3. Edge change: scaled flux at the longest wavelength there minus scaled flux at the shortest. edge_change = 0.11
